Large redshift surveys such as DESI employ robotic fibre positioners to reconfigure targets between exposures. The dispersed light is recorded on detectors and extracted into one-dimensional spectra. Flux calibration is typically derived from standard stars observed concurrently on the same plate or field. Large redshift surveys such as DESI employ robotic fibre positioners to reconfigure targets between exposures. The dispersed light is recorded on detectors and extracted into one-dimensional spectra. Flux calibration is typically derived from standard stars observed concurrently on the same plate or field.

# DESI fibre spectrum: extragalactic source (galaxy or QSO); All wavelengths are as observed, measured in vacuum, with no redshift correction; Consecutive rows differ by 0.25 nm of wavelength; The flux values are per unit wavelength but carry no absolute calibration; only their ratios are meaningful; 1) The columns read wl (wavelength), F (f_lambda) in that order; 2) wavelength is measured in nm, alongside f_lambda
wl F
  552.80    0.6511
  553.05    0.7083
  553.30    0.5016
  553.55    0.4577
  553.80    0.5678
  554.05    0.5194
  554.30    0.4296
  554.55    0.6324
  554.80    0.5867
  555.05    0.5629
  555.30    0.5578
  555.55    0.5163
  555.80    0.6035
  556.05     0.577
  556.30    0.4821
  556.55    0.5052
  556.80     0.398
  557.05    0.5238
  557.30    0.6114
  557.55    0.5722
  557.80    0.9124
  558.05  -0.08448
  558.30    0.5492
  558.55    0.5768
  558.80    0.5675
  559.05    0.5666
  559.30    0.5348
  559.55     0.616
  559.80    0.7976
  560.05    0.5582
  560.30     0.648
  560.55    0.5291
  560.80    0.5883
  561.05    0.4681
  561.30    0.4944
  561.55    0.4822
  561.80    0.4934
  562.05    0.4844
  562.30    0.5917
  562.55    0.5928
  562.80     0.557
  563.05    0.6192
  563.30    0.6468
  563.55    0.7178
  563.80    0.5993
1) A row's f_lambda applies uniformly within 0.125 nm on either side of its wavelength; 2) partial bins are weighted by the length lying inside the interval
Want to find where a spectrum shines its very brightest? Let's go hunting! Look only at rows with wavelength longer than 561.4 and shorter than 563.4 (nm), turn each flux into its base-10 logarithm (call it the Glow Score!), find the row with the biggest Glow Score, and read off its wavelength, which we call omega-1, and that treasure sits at 563.30 nm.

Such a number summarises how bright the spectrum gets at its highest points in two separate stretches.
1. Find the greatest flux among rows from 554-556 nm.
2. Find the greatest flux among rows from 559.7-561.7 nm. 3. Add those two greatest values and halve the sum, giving 0.715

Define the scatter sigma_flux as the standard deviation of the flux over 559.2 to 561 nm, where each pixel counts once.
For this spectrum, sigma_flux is 0.09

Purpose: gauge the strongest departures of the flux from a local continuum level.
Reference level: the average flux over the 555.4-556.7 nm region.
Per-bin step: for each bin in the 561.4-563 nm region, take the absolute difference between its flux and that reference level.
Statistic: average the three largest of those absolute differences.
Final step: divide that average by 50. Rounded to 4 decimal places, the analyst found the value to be 0.0011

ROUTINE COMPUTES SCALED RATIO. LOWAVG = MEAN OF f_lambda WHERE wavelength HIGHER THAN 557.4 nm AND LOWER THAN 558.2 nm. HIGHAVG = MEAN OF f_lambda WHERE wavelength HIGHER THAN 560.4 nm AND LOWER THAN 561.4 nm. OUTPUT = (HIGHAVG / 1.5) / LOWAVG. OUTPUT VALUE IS 0.74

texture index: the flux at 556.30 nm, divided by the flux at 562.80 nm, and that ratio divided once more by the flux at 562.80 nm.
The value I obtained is 1.55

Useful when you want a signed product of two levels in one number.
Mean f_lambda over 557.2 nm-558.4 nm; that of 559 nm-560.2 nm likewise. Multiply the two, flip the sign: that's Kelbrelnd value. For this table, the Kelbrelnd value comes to -0.315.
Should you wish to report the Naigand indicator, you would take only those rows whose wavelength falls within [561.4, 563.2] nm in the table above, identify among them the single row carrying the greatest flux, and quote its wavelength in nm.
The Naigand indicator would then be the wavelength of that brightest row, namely 563.05 nm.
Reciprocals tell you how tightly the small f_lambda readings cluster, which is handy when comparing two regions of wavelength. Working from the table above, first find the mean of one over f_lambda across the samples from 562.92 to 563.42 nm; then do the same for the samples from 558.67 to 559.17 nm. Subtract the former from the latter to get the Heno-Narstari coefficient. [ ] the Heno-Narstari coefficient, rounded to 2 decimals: 0.18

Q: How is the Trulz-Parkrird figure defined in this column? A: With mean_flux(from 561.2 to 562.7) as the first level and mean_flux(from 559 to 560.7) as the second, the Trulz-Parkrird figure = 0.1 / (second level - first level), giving 1.2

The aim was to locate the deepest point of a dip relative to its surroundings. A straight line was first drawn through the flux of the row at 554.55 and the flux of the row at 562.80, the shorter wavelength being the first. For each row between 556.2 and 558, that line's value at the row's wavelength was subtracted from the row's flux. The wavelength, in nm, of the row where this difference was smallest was 556.80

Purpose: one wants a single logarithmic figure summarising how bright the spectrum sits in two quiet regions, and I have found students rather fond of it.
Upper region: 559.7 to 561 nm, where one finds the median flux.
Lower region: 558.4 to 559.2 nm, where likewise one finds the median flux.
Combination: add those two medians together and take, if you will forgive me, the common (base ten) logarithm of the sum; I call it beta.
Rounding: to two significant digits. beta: 0.063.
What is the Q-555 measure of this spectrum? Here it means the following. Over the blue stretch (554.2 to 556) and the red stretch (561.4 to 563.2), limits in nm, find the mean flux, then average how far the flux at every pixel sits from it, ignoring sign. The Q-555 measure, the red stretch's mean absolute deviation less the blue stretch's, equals 0.00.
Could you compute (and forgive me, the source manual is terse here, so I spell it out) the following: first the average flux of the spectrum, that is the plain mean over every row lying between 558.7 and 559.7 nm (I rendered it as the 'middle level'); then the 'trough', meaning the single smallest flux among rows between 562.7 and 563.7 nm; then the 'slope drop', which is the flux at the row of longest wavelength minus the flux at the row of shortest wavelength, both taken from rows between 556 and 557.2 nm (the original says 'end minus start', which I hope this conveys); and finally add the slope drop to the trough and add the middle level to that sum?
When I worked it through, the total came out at 1.08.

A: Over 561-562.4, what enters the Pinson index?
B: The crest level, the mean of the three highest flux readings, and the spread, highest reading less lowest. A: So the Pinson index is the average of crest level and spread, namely 0.33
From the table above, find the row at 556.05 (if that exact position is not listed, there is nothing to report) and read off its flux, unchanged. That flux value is 0.577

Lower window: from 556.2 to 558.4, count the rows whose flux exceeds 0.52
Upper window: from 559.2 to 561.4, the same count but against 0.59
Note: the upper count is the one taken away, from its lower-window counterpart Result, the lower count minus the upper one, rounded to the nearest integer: 2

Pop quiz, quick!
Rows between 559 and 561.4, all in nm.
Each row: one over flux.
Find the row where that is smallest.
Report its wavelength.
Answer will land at 559.80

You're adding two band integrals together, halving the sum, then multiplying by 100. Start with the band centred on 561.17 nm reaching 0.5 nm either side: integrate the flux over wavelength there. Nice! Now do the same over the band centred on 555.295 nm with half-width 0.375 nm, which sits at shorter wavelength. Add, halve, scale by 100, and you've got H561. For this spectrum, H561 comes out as 46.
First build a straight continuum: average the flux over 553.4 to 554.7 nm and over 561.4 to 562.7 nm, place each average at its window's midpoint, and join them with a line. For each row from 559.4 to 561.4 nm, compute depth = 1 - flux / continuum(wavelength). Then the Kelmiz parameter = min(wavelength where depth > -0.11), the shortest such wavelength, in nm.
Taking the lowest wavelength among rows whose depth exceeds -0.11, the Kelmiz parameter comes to 560.05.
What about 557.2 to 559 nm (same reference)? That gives 557.55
